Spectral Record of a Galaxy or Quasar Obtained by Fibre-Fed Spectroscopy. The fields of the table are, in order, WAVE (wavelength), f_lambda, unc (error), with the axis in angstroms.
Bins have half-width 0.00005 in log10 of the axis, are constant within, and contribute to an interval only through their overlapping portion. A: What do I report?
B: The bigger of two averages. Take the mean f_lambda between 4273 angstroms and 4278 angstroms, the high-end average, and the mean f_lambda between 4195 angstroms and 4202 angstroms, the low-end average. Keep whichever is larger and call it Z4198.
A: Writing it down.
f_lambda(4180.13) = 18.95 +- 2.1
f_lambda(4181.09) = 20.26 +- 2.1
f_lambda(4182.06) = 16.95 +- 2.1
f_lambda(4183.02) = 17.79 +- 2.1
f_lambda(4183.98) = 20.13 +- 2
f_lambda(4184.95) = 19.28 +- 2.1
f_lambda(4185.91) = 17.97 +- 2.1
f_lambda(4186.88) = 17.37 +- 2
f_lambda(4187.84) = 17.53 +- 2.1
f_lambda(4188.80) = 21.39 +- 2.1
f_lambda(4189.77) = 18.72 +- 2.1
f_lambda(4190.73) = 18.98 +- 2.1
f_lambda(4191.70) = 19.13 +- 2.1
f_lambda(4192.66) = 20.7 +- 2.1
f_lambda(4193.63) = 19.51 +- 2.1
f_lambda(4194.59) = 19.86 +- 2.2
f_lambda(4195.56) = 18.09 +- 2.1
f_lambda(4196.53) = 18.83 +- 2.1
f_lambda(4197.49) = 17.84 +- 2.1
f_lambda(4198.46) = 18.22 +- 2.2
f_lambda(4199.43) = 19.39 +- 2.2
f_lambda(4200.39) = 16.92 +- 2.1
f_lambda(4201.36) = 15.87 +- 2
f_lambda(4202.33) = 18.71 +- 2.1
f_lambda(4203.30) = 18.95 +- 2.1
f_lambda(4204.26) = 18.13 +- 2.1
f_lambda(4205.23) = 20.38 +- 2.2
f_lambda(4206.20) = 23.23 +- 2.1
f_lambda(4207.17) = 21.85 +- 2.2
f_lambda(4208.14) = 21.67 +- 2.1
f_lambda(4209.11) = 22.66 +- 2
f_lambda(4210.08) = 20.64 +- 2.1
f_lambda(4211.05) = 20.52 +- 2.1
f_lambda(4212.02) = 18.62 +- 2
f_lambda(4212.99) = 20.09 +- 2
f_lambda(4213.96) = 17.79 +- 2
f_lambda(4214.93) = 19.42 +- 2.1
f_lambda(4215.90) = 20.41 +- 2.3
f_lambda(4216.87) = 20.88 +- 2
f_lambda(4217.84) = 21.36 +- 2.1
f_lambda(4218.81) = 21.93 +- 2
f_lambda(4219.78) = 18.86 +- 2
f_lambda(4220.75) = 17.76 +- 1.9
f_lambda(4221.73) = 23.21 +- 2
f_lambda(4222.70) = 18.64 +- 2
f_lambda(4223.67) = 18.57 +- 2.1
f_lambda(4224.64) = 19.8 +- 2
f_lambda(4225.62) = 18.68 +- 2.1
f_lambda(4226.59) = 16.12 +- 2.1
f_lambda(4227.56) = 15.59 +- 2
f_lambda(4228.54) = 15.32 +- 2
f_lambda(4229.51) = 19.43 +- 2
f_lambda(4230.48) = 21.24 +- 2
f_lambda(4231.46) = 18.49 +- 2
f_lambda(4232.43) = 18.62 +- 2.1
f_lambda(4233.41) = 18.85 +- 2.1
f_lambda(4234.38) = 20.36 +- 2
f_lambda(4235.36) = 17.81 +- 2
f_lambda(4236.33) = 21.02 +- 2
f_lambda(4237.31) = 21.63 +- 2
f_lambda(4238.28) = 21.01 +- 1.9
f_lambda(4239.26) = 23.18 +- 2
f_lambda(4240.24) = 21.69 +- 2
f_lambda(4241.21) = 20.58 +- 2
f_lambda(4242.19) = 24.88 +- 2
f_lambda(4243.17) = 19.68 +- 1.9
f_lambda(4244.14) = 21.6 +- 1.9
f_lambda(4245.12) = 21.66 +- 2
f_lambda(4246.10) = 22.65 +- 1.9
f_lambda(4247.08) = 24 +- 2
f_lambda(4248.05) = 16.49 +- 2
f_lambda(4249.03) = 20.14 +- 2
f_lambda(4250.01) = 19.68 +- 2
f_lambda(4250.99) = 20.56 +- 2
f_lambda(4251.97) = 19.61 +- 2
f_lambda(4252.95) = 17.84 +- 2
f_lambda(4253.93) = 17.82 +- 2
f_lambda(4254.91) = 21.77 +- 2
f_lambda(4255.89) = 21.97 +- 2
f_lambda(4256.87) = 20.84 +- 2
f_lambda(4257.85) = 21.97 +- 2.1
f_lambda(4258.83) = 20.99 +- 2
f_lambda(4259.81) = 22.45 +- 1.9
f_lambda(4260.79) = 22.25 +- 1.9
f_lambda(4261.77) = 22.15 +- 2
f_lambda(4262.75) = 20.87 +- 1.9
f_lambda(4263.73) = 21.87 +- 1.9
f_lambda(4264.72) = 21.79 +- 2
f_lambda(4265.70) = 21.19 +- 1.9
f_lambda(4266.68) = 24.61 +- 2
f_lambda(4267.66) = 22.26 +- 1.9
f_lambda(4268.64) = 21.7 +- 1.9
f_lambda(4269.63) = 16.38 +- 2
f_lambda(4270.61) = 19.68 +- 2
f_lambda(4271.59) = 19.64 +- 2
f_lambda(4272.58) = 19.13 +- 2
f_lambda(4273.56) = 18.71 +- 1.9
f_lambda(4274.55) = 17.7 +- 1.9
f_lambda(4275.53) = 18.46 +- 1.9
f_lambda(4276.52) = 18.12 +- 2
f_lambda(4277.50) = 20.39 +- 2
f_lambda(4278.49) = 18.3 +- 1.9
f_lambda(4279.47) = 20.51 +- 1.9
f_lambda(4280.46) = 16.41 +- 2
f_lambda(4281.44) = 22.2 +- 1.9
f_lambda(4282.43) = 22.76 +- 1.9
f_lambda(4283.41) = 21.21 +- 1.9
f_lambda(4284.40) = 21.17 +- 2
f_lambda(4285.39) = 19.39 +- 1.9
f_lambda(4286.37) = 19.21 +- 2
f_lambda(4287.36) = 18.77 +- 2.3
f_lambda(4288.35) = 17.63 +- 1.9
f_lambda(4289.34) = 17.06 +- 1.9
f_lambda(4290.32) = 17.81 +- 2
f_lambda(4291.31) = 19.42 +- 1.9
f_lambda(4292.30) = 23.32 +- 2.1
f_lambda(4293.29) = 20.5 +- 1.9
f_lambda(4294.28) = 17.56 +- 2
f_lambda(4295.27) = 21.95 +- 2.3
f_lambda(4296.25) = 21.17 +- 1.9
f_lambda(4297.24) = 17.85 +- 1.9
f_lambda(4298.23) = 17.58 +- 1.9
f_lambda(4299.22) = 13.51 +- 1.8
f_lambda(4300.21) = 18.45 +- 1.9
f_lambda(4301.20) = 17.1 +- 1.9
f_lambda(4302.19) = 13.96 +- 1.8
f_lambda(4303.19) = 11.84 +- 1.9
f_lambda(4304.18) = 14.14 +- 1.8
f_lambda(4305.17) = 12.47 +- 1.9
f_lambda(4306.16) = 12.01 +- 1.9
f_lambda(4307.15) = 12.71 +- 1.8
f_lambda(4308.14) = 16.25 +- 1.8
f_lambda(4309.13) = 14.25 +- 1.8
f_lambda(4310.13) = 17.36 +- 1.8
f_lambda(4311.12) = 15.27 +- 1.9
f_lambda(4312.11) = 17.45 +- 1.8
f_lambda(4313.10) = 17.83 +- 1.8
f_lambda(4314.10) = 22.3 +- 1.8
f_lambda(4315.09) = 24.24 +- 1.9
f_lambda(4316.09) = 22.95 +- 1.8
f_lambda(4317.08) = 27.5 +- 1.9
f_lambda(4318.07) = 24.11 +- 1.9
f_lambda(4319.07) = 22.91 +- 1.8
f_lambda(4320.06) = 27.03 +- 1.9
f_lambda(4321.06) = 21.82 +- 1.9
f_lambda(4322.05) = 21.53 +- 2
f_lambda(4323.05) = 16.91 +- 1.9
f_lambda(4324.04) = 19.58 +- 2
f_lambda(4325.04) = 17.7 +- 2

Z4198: 18.7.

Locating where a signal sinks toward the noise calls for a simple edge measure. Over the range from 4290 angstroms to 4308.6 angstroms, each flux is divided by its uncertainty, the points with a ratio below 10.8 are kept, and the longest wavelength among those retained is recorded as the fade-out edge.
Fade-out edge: 4308.14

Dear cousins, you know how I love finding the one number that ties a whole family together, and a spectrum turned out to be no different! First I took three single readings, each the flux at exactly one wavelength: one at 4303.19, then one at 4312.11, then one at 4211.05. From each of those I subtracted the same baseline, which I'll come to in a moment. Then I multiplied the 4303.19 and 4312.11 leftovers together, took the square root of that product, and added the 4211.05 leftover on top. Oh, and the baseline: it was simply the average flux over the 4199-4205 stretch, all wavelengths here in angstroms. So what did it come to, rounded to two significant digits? 4.4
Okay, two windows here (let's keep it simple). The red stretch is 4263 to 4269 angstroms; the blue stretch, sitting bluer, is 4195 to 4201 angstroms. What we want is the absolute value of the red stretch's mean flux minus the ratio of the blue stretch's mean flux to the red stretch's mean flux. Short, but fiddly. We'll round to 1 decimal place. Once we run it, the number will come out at 21.4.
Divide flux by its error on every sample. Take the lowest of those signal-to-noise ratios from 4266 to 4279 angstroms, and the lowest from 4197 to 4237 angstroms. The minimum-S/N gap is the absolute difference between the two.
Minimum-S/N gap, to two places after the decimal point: 0.53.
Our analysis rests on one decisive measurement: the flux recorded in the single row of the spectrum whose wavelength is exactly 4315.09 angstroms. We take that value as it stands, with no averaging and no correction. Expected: 24.24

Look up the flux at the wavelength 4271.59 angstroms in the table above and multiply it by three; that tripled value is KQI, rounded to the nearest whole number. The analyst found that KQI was 59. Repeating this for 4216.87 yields 63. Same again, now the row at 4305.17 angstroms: 37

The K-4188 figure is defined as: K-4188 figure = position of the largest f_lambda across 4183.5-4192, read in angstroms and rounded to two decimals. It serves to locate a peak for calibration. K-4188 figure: 4188.80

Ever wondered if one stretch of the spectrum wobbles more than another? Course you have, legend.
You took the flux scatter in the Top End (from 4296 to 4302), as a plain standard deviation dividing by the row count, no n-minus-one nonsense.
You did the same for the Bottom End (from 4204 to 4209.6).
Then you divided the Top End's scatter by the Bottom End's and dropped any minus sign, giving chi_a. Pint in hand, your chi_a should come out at 1.3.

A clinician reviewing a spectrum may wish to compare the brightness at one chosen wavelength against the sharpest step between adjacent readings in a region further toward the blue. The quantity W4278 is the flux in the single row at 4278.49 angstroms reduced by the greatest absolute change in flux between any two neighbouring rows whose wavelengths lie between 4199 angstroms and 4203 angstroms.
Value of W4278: 15.5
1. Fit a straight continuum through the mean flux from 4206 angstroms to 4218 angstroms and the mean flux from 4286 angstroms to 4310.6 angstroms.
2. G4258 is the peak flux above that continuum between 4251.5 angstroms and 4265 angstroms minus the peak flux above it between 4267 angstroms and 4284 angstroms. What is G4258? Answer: -1.3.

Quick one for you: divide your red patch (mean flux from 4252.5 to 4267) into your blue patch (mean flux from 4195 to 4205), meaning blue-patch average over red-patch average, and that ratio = 0.85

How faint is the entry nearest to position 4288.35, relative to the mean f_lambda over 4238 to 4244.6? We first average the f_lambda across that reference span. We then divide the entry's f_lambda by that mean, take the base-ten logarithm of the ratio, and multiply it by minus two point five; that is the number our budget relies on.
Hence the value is 0.23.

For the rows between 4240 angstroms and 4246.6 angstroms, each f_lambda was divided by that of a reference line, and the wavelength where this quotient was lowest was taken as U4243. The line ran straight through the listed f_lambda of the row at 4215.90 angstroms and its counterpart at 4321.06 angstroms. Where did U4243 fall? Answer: 4243.17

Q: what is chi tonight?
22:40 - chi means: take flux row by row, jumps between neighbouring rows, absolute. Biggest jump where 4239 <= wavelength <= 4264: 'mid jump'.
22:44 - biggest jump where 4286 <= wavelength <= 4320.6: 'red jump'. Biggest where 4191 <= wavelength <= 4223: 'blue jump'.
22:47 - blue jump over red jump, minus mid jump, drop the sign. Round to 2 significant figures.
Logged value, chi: 6.4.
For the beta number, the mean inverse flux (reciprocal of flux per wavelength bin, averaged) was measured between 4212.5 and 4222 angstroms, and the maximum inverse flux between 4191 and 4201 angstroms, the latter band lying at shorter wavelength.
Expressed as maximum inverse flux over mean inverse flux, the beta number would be 1.18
